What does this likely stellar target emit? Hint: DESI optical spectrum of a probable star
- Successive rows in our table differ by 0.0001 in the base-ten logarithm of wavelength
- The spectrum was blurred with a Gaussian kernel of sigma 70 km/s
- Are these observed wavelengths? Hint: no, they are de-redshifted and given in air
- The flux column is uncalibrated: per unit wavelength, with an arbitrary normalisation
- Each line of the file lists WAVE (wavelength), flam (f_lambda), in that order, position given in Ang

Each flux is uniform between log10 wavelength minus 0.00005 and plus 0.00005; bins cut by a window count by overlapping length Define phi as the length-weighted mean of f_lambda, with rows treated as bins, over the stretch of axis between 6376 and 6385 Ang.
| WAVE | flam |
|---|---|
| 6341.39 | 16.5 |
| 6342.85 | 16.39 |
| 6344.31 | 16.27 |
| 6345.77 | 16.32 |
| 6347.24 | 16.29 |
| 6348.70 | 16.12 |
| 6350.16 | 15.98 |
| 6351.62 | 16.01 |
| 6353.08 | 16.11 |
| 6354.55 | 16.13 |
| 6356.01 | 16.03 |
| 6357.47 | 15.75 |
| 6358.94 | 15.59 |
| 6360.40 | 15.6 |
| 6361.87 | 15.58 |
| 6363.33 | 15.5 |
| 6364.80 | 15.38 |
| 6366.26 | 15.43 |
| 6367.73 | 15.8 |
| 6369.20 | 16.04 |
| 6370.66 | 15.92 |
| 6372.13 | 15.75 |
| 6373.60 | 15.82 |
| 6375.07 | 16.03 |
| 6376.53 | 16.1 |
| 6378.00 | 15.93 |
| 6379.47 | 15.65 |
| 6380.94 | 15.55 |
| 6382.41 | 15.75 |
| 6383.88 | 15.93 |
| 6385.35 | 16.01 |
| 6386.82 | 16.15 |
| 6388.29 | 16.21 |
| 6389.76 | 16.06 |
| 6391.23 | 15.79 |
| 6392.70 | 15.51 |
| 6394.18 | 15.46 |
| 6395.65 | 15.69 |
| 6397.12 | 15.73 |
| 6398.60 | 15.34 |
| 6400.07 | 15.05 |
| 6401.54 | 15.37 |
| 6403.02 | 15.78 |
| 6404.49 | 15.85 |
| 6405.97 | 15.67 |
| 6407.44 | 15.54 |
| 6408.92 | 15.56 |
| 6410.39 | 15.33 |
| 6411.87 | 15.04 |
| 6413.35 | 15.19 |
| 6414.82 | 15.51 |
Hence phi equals 15.8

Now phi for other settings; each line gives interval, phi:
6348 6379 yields 15.8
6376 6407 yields 15.7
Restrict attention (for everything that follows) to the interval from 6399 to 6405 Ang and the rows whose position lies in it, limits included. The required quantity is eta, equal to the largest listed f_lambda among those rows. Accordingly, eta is 15.85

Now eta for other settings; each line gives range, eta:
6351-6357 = 16.13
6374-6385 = 16.1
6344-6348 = 16.32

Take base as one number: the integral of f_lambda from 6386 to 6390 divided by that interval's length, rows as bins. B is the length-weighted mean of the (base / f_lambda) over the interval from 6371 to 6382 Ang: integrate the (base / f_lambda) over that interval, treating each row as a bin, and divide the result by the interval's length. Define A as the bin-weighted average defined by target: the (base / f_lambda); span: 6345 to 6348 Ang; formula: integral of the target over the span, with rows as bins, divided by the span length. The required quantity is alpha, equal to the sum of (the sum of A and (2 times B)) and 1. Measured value 4.029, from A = 0.99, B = 1.020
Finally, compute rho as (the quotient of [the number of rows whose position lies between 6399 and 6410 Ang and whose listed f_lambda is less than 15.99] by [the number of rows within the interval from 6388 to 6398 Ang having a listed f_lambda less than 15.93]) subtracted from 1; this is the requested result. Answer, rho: -0.4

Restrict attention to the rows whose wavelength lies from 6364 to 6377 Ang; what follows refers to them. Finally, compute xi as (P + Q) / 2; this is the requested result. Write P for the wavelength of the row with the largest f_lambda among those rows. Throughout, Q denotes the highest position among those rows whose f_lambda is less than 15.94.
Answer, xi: 6375.1 Ang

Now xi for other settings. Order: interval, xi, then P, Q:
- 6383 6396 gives 6392.0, 6388.29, 6395.65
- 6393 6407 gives 6405.2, 6404.49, 6405.97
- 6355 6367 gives 6361.1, 6356.01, 6366.26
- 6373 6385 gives 6380.2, 6376.53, 6383.88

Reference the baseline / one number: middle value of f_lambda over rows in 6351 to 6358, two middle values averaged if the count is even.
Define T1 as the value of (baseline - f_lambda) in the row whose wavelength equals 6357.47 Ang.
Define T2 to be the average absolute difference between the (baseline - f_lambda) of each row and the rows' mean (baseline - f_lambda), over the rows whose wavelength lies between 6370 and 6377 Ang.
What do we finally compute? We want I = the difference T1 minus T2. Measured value 0.2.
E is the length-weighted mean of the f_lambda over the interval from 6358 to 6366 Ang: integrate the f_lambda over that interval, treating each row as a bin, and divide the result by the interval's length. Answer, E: 15.53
